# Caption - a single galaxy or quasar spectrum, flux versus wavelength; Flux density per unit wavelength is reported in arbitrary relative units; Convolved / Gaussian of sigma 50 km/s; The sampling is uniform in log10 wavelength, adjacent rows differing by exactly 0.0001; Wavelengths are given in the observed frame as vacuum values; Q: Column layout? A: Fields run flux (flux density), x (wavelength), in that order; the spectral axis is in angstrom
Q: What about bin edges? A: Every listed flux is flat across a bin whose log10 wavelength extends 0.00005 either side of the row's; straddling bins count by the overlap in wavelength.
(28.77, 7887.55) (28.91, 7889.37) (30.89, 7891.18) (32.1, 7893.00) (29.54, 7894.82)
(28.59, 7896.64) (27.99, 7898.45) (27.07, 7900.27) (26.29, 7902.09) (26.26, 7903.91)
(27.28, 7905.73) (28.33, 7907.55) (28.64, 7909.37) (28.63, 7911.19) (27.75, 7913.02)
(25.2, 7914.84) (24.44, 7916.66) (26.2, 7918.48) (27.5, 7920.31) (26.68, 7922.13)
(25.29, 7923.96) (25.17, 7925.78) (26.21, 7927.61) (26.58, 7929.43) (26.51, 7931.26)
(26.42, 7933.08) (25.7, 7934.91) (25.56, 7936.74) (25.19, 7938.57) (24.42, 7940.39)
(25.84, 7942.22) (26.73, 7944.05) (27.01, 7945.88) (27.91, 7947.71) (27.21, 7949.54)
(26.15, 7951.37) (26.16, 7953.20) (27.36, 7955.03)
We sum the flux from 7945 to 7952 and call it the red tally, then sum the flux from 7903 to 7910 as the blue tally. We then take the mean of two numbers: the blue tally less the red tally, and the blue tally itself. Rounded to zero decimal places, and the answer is 56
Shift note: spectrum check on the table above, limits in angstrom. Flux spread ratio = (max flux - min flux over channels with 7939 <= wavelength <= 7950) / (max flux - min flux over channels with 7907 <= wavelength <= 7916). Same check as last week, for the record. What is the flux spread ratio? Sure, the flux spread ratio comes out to 1.0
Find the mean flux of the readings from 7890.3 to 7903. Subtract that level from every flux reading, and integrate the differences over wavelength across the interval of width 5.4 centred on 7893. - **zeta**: 10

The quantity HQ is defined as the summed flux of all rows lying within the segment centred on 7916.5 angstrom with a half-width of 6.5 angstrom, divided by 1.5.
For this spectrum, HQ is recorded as 124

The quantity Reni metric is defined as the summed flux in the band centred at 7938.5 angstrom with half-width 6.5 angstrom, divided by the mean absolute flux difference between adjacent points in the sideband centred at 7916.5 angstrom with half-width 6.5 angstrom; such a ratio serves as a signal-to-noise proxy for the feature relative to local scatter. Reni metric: 134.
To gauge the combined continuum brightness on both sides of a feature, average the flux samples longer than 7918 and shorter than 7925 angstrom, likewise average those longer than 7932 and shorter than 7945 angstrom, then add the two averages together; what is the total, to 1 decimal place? 52.1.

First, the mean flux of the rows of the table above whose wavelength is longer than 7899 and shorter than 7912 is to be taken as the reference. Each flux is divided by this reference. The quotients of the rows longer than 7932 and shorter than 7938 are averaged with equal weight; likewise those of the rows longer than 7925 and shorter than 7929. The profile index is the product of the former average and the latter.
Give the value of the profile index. 0.88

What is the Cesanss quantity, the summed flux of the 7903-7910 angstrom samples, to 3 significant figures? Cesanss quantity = 111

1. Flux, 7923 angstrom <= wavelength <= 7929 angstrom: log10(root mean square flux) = 1.41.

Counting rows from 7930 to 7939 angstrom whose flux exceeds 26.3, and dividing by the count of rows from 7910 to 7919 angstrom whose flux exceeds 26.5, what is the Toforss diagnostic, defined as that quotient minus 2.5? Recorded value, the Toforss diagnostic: -1.5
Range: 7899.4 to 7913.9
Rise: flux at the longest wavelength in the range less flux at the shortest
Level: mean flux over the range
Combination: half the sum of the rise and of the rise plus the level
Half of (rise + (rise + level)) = 14.4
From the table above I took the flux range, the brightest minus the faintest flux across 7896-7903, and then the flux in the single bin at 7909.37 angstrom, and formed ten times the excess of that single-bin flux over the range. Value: 263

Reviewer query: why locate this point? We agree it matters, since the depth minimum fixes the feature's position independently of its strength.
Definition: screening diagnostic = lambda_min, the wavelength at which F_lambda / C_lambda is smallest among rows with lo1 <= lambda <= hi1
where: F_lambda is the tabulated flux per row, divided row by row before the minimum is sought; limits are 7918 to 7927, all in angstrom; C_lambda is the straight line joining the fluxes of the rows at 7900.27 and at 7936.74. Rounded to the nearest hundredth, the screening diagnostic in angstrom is 7925.78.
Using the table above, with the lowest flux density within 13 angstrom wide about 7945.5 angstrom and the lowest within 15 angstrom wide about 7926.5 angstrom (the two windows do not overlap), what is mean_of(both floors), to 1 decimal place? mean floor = 24.8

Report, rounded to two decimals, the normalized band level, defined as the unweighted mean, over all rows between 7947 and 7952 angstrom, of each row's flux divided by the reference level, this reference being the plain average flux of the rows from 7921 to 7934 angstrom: 1.04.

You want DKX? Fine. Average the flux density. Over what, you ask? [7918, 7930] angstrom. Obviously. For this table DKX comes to 26.2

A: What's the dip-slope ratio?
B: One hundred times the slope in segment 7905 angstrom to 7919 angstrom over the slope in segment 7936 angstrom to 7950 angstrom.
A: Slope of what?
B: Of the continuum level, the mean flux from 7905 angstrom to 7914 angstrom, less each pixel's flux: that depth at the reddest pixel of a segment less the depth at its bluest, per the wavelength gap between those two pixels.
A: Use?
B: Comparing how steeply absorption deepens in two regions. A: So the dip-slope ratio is -66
